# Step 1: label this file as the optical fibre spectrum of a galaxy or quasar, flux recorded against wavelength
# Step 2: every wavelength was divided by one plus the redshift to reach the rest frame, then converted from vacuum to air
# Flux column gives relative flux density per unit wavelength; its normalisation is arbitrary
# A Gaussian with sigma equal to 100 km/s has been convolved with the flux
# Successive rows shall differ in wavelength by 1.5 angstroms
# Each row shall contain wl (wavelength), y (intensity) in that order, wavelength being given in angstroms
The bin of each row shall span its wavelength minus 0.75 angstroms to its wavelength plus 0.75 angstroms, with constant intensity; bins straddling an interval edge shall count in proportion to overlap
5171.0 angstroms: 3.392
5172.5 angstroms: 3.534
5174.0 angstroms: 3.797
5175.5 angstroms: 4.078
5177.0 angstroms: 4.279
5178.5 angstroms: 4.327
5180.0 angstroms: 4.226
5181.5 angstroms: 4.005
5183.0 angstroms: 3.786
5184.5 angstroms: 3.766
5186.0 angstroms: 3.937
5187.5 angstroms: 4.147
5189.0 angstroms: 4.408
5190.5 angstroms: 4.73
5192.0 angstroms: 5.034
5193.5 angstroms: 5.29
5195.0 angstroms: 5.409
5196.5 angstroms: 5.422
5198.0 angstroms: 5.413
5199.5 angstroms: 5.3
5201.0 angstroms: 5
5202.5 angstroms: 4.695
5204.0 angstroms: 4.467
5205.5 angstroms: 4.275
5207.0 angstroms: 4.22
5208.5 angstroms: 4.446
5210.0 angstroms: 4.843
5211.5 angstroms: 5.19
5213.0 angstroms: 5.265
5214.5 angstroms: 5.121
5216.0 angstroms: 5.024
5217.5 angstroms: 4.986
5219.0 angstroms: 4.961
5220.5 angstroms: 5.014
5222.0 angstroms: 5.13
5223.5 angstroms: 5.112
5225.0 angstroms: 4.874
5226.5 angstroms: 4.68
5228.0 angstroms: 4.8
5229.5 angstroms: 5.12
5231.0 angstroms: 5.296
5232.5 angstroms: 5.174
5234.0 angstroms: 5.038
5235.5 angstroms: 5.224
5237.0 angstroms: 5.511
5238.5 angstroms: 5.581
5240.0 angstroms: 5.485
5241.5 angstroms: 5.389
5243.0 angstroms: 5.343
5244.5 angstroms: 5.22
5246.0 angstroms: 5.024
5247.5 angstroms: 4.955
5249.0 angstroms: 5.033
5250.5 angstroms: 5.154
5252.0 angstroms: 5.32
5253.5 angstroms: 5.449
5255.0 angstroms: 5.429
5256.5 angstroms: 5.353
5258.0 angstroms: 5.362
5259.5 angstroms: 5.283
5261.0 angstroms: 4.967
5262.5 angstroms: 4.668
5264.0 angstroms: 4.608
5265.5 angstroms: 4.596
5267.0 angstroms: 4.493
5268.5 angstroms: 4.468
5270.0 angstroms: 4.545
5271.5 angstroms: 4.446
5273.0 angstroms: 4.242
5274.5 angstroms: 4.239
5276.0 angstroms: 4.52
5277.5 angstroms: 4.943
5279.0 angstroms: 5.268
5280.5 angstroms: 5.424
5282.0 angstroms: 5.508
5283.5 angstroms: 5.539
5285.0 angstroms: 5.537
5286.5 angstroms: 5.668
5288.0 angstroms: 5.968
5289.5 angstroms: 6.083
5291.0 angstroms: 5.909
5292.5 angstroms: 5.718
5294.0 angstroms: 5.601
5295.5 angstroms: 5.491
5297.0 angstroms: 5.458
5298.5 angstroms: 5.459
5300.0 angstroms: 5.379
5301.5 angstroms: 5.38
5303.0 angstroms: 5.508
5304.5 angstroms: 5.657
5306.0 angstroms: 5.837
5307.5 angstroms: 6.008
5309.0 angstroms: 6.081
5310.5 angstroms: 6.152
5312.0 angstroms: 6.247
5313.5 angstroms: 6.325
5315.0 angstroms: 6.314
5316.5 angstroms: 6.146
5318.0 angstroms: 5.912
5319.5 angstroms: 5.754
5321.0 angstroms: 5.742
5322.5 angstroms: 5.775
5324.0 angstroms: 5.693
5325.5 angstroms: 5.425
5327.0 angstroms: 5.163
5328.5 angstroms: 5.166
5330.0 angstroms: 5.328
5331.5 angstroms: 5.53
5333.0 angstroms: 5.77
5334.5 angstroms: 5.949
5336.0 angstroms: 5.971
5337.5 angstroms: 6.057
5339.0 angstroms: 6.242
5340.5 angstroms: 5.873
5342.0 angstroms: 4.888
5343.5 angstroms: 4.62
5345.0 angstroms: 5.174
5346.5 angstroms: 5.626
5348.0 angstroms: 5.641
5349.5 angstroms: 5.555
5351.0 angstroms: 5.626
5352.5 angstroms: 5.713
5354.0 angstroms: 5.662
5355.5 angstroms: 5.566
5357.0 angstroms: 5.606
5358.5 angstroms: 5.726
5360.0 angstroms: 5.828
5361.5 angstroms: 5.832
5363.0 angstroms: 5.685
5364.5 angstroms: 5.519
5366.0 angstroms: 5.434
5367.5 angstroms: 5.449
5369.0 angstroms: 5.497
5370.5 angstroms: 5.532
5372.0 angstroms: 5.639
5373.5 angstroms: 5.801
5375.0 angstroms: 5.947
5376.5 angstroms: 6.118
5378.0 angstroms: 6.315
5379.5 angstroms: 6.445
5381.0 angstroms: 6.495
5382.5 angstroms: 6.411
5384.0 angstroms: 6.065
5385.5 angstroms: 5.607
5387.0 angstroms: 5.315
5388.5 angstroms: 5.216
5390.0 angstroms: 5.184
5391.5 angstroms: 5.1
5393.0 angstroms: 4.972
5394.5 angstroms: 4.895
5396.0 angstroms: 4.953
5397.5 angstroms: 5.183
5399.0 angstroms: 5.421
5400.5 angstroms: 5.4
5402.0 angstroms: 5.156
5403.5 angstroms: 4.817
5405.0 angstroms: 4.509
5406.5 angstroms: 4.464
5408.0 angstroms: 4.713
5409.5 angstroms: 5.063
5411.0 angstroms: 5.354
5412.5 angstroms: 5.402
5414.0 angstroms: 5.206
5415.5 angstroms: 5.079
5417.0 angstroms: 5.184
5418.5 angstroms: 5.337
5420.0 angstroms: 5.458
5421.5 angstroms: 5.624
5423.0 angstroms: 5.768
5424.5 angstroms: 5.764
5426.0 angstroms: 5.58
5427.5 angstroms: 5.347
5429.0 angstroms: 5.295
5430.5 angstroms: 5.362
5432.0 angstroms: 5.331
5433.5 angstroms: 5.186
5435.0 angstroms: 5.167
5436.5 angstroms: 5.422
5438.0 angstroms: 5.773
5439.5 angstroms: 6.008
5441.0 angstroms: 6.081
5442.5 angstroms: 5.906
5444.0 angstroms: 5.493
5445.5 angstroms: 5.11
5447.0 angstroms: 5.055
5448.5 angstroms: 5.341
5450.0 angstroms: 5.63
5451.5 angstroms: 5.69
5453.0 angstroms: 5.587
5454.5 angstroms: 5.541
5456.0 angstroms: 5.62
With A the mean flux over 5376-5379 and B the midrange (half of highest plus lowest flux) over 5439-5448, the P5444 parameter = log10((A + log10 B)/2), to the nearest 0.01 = 0.54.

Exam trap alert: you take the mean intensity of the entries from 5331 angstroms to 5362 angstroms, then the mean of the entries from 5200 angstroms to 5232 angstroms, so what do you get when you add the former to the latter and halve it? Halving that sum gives 5.26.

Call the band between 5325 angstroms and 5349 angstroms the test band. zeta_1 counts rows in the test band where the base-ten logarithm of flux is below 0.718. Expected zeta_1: 5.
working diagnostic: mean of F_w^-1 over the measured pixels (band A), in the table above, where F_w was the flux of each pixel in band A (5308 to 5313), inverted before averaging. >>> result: 0.16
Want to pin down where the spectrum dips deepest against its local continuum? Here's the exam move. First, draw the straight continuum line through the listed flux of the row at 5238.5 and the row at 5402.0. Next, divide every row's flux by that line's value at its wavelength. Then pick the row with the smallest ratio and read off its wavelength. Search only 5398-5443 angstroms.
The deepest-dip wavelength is 5406.5 angstroms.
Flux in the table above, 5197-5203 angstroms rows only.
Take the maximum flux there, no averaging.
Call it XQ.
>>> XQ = 5.413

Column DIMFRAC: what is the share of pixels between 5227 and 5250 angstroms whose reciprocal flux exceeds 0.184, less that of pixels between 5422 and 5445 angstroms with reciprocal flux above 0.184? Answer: 0.33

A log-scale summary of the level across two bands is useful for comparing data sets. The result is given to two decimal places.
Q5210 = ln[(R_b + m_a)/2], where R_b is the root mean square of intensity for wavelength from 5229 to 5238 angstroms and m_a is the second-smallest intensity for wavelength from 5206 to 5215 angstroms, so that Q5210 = 1.58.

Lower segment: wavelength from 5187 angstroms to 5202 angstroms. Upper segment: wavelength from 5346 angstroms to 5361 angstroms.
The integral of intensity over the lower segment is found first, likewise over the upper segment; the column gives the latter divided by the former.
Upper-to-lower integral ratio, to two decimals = 1.13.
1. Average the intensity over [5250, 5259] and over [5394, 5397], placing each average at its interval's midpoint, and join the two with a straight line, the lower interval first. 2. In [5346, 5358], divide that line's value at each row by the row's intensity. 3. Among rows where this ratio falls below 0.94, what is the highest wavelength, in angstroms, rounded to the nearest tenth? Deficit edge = 5357.0 angstroms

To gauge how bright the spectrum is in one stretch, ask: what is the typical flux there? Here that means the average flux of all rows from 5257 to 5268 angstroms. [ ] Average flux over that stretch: 4.9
